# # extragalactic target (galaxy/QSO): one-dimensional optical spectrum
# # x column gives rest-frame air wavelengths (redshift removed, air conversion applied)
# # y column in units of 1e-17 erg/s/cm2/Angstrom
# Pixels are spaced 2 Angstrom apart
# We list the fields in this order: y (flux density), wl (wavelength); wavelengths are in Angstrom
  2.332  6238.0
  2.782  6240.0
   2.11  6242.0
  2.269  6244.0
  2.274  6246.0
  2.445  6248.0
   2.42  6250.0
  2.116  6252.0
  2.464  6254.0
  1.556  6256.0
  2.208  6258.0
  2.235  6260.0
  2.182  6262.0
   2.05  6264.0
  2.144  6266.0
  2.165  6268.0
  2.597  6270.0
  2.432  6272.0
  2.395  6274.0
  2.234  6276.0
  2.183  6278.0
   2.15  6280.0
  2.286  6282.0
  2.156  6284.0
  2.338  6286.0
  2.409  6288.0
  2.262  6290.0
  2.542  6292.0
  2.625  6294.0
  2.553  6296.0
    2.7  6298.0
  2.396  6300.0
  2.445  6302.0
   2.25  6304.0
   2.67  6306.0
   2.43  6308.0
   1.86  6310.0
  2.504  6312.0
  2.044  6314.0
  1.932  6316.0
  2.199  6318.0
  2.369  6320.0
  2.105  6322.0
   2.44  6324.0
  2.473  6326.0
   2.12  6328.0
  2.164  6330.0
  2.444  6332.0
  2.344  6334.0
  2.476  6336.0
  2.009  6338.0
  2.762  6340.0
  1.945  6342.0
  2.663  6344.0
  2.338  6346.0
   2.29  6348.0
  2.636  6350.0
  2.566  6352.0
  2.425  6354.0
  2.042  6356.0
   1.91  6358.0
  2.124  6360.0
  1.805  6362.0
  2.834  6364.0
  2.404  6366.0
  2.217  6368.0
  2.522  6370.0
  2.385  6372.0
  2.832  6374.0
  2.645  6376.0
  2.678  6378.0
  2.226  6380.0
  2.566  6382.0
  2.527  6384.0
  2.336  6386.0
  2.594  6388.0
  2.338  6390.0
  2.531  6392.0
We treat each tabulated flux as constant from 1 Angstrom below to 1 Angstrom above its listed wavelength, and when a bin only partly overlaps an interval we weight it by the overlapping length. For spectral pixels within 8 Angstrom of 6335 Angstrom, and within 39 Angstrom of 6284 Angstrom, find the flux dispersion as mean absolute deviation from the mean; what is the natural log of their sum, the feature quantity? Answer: -0.908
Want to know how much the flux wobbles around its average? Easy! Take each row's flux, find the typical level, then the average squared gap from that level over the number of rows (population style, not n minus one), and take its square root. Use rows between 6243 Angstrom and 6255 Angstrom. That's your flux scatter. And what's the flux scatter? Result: 0.12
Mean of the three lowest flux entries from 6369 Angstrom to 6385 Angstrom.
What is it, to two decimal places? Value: 2.38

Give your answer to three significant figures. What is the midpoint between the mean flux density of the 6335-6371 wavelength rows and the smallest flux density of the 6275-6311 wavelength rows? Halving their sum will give 2.10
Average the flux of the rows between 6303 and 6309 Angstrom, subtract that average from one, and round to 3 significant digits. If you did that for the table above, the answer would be -1.45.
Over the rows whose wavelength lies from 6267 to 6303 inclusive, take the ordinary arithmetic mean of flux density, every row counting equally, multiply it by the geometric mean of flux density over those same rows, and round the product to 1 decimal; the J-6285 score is 5.7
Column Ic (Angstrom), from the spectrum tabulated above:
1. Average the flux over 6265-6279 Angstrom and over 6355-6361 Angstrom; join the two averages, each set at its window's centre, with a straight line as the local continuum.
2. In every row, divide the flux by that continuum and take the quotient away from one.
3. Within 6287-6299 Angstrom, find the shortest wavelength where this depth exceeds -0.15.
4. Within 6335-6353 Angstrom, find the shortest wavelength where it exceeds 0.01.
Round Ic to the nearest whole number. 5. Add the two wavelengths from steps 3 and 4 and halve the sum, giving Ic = 6313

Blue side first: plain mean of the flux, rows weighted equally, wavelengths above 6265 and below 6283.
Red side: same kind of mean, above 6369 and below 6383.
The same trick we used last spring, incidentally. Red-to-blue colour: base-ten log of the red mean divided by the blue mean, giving 0.047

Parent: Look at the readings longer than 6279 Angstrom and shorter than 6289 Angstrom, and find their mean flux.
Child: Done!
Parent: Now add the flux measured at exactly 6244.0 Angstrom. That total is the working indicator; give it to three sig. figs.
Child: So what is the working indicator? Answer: 4.54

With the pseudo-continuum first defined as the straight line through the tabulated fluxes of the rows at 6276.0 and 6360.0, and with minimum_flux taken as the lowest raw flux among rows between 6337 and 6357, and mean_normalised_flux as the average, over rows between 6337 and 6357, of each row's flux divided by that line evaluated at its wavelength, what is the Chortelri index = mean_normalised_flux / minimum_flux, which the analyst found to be 0.569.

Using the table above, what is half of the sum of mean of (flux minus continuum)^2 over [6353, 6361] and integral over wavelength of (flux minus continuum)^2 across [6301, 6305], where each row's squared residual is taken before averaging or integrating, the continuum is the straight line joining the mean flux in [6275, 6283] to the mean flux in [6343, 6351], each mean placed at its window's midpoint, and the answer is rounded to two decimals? 0.12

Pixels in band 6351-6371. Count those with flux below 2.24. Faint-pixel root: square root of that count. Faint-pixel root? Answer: 2.24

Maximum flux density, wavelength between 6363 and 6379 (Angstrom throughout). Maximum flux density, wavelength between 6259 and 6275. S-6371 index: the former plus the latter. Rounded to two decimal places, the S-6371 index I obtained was 5.43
